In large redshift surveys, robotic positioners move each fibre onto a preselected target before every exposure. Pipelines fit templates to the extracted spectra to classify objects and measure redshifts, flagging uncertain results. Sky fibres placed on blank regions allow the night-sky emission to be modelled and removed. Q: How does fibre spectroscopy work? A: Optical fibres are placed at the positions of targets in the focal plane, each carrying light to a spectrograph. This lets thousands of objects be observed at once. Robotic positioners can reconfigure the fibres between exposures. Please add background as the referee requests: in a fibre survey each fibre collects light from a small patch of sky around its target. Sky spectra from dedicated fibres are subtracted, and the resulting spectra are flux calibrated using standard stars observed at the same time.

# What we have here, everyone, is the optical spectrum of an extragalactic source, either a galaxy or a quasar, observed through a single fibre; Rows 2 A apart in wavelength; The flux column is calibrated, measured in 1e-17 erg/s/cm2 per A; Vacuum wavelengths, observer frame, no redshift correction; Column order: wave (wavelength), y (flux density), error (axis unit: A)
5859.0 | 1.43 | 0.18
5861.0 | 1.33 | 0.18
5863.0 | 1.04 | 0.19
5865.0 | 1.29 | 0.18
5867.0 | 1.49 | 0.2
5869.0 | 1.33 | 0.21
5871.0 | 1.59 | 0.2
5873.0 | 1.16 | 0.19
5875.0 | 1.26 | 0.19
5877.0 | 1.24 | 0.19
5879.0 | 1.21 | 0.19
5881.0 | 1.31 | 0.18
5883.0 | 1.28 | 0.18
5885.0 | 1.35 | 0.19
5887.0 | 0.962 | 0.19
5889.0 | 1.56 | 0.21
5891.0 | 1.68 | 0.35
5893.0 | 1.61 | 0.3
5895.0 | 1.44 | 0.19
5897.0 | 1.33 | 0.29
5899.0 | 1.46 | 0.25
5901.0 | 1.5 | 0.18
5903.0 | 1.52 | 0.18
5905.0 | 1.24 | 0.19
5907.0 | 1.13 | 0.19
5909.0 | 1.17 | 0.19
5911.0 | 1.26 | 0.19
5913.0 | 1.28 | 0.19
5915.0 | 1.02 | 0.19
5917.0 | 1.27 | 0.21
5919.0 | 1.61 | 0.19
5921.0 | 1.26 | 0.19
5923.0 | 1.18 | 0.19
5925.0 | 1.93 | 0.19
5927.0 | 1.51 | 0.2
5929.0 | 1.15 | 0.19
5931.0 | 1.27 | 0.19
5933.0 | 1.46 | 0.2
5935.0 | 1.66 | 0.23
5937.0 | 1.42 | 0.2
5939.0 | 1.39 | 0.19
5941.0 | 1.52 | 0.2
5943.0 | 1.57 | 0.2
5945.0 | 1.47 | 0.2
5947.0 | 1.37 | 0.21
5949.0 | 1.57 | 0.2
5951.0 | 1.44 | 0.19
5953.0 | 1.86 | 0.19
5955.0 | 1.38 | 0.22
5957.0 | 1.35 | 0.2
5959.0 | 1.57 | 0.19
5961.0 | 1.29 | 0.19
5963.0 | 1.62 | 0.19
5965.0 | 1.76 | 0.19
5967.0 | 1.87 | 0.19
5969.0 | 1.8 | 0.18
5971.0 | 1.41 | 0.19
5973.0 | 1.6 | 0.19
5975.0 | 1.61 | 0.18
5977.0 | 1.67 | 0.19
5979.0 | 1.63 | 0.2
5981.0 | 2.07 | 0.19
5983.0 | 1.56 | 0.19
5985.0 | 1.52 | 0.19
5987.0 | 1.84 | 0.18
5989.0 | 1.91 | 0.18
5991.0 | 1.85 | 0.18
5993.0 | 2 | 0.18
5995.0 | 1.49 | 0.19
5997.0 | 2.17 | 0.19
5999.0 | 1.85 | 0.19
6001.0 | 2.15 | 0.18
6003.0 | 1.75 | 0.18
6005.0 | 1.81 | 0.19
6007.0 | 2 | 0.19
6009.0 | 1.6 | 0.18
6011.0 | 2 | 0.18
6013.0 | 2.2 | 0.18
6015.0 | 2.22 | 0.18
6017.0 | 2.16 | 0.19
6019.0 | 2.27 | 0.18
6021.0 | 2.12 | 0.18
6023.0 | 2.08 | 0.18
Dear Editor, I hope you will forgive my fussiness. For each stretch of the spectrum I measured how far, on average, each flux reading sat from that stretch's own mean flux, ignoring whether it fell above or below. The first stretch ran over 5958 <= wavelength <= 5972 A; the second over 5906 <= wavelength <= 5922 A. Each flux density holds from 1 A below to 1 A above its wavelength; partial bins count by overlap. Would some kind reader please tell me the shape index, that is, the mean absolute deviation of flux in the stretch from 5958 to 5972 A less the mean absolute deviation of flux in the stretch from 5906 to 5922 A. 0.06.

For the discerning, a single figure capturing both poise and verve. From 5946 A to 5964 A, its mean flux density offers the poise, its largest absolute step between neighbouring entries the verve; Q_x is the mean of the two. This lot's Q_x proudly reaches 0.99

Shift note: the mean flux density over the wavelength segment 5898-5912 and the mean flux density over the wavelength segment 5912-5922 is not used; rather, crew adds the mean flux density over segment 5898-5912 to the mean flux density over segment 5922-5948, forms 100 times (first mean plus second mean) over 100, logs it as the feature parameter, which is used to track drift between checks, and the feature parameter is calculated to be 2.8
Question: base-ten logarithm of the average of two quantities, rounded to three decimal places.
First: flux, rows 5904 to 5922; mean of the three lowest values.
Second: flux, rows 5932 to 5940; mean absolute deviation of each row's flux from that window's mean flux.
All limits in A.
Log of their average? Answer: -0.224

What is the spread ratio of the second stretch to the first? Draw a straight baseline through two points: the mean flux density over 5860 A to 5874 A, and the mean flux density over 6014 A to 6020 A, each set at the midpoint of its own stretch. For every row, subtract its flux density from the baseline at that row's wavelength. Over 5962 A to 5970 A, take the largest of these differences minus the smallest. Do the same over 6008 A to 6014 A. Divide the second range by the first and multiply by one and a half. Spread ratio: 3.8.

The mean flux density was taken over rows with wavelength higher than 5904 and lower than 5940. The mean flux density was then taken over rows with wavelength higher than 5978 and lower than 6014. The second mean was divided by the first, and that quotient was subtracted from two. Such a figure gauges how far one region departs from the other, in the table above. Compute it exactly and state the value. 0.62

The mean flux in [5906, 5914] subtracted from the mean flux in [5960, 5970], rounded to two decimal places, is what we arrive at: 0.46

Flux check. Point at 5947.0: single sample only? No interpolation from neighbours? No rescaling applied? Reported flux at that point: 1.37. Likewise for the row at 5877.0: 1.24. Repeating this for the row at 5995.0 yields 1.49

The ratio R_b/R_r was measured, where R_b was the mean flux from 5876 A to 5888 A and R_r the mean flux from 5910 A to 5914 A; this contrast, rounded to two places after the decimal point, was 0.96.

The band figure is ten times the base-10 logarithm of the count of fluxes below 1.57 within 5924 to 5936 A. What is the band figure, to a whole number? 6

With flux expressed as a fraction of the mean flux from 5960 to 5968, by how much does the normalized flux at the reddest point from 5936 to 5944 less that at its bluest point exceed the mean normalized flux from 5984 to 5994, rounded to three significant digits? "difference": -1.02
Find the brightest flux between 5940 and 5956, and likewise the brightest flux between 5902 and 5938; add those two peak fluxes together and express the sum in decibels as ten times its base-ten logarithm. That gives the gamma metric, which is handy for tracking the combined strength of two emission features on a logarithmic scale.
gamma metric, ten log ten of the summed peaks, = 5.8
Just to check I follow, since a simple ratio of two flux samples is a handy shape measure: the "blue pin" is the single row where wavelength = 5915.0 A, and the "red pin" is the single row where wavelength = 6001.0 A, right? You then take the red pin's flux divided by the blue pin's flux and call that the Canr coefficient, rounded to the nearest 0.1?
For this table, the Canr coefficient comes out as 2.1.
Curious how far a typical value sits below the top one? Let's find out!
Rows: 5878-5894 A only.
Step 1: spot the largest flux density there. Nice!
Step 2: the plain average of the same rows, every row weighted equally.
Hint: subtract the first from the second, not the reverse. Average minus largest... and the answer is -0.31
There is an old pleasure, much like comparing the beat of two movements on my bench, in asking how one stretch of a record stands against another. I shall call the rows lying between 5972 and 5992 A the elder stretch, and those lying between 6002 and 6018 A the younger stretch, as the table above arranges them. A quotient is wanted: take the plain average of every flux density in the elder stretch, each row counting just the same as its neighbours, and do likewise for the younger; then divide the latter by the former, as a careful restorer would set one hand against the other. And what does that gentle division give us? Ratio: 1.14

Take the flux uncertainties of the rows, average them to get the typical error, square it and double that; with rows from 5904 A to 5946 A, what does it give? 0.077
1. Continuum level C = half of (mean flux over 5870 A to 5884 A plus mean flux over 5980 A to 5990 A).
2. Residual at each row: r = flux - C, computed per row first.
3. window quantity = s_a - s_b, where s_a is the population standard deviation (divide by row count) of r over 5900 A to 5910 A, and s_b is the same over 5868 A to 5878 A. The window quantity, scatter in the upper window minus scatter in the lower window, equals 0.02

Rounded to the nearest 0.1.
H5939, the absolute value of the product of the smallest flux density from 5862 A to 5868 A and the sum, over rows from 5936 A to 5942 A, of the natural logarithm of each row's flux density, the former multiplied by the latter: 1.1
